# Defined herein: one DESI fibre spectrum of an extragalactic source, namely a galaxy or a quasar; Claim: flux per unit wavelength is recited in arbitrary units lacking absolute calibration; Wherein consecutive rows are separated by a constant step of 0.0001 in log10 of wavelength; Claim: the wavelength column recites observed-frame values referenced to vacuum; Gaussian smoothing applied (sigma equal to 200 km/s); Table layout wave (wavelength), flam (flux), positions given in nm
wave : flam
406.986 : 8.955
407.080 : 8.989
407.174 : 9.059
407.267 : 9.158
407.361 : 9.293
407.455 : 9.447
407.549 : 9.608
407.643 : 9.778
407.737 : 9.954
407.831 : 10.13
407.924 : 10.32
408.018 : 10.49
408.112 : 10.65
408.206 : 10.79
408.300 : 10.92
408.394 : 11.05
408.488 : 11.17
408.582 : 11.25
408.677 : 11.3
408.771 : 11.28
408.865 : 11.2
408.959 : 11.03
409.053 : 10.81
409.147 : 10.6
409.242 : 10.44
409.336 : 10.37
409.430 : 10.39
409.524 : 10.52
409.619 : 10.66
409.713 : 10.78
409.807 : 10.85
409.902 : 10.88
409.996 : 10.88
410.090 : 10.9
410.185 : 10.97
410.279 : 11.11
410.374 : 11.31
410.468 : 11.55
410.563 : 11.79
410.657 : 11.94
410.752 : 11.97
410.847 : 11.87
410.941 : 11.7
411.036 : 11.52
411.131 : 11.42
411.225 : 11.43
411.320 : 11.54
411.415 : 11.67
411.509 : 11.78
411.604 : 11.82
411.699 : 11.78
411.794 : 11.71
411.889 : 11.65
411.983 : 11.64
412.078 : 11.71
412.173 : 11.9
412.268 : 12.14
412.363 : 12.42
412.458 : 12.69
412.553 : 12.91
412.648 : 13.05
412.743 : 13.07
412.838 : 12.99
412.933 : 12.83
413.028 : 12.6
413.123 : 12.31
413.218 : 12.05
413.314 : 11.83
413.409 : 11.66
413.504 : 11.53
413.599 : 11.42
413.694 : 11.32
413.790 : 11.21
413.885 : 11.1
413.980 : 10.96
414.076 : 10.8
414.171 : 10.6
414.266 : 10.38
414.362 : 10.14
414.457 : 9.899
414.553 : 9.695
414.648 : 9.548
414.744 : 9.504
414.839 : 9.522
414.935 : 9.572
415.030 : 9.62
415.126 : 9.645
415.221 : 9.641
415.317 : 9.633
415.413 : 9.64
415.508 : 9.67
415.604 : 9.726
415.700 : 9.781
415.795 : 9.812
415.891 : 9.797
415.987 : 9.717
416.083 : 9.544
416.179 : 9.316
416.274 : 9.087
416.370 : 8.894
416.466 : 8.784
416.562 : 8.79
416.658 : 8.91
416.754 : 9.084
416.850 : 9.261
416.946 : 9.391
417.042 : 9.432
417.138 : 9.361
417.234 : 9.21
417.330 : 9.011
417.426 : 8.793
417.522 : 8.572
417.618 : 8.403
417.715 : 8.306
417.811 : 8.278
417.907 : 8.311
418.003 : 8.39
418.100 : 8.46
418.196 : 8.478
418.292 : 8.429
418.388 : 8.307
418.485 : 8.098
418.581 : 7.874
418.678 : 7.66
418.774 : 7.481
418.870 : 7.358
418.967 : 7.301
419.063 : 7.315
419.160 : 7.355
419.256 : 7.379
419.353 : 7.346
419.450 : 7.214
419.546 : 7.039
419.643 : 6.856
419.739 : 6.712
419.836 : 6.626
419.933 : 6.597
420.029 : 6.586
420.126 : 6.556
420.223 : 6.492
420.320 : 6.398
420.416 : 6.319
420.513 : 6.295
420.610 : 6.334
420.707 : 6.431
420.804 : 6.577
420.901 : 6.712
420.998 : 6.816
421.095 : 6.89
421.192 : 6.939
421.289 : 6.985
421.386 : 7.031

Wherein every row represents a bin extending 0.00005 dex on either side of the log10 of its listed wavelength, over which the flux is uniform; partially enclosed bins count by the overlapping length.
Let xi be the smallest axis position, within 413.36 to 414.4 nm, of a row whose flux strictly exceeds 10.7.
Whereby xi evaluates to 413.409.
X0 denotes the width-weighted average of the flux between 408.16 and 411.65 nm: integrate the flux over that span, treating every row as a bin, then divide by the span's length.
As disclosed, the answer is 11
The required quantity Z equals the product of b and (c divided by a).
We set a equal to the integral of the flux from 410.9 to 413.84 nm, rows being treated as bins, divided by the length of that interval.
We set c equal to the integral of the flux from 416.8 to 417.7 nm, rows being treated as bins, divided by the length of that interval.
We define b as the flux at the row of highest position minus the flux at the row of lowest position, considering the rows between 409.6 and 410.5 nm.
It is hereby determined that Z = 0.7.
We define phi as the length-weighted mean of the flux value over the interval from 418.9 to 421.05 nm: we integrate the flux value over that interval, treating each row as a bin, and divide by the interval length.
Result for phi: 6.8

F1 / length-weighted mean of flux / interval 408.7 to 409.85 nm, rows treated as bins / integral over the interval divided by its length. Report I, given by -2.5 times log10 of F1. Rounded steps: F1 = 10.8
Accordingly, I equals -2.6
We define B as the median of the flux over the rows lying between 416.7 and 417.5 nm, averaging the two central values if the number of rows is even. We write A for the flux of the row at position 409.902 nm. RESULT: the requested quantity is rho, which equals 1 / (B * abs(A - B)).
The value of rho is 0.066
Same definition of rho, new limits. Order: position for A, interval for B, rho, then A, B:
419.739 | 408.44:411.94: 0.019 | 6.712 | 11.3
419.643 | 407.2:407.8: 0.039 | 6.856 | 9.5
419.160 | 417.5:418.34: 0.114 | 7.355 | 8.4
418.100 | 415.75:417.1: 0.130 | 8.46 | 9.3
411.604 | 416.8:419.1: 0.035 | 11.82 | 8.4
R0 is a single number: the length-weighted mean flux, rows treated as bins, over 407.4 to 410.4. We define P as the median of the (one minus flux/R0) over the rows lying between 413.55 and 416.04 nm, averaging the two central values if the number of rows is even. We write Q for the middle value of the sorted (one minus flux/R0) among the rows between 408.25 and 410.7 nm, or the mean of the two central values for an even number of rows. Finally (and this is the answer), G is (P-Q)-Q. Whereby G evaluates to 0.14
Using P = 0.09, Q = -0.03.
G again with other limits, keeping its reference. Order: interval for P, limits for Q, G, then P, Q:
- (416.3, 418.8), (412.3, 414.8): 0.35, 0.20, -0.08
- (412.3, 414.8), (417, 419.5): -0.52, -0.08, 0.22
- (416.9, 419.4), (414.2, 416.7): 0.03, 0.22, 0.10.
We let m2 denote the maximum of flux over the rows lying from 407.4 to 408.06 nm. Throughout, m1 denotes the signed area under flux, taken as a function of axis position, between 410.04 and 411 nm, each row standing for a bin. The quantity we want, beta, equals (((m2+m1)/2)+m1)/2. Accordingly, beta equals 11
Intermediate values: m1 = 11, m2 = 10.49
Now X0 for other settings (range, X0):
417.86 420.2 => 7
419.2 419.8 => 7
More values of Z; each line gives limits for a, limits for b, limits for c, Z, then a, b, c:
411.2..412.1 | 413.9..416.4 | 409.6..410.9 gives -2.0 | 11.7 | -2.1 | 11.3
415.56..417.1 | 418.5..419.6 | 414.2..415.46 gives -0.9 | 9.3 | -0.8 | 9.7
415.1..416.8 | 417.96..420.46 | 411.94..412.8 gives -2.7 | 9.4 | -2.1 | 12.4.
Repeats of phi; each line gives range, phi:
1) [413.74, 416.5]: 9.8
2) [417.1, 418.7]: 8.5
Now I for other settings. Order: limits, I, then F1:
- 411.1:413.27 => -2.7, 12.1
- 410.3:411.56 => -2.7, 11.6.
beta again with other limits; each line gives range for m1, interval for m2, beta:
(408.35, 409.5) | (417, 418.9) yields 12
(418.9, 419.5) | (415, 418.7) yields 6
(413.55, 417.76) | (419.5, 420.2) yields 32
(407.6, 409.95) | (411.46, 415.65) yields 22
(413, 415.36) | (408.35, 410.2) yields 22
